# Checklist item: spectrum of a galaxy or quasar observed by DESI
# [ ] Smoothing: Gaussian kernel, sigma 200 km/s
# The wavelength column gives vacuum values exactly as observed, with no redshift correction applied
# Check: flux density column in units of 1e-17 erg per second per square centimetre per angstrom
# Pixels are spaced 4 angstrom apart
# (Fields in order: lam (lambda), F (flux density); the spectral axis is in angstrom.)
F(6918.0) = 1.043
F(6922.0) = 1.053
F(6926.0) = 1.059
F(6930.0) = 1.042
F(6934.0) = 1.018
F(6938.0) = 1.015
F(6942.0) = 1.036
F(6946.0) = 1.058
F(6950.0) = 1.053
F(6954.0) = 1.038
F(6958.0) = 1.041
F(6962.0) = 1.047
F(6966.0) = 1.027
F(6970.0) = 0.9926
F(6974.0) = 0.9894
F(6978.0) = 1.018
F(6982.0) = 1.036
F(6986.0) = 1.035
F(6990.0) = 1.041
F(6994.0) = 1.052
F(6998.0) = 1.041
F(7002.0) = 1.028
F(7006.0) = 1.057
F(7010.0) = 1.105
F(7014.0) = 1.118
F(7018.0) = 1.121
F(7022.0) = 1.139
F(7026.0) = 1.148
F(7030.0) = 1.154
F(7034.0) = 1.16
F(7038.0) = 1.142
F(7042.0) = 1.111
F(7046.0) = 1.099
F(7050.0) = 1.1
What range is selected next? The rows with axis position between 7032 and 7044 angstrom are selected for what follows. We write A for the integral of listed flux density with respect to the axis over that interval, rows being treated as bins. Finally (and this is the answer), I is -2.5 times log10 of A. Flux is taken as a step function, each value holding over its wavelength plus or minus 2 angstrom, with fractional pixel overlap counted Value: -2.84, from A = 13.7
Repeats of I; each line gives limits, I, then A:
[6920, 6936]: -3.06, 16.7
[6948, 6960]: -2.74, 12.5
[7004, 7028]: -3.57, 26.8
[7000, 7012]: -2.76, 12.8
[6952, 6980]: -3.64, 28.6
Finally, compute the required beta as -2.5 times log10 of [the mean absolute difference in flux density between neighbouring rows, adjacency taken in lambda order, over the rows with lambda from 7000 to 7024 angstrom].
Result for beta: 4.13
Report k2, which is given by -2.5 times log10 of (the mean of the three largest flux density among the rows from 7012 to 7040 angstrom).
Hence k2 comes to -0.156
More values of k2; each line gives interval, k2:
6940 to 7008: -0.059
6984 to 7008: -0.053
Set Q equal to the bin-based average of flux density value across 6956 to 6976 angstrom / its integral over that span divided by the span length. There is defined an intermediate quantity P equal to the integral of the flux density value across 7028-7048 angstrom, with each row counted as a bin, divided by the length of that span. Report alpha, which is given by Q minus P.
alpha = -0.11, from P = 1.13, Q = 1.02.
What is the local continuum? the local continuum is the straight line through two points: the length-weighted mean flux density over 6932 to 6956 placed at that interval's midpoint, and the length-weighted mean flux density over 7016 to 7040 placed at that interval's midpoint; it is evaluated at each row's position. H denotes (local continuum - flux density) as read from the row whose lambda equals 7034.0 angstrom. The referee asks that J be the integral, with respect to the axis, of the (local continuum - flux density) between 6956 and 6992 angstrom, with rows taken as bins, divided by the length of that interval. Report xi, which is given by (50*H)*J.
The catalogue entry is -0.02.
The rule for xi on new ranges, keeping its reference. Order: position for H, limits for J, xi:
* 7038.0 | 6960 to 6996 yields 0.04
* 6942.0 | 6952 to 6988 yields 0.00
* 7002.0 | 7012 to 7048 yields 0.06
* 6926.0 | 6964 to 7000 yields -0.14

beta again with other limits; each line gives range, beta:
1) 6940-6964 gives 4.98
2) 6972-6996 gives 4.72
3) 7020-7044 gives 4.63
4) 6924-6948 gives 4.40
